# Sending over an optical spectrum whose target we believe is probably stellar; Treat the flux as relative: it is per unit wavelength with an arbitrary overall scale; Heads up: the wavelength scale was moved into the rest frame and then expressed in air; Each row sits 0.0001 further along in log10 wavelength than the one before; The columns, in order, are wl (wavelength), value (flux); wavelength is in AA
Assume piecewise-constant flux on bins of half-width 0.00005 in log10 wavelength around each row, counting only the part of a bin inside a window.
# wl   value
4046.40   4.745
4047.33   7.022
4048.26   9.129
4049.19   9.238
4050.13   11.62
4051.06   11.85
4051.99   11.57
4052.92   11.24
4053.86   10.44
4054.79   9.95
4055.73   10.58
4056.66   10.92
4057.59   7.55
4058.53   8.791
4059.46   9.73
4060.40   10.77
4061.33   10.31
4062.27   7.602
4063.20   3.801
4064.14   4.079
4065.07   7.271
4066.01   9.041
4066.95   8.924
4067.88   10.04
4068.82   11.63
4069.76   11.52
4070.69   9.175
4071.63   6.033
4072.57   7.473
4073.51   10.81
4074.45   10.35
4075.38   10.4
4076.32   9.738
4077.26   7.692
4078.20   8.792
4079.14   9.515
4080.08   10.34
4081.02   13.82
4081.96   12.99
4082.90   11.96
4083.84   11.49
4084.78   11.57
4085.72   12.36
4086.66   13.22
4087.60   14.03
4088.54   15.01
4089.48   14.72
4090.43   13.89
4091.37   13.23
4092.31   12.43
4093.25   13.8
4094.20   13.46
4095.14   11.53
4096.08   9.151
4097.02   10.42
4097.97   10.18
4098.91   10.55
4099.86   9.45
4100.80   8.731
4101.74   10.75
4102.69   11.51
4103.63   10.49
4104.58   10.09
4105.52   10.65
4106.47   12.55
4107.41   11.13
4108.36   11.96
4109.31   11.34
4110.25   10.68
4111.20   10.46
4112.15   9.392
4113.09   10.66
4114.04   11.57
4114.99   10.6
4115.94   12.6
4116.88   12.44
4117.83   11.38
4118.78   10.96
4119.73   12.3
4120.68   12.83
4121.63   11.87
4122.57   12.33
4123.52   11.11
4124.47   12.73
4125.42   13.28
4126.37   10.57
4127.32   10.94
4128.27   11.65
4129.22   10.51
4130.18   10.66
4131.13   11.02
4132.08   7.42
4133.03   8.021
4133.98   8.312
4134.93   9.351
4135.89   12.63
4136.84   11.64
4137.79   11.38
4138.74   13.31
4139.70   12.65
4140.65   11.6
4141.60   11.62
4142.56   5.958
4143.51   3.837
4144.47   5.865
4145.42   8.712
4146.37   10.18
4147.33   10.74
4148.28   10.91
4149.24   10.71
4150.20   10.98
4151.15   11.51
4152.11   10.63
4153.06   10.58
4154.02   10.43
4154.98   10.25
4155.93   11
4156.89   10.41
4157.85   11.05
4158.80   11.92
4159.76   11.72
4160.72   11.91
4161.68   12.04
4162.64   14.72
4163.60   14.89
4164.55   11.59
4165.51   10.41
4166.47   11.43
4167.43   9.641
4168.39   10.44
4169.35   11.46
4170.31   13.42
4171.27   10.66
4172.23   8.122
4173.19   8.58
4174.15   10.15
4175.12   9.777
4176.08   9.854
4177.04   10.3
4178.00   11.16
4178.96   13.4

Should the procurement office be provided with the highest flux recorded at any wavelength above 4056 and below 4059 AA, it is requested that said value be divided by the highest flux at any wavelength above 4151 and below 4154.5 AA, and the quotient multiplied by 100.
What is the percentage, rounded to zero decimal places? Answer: 95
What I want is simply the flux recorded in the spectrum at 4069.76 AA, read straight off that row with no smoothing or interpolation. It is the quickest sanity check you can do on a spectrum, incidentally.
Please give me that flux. 11.52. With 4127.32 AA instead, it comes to 10.94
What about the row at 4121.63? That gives 11.87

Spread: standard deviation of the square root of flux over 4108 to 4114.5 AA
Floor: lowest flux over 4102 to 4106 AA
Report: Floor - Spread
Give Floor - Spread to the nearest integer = 10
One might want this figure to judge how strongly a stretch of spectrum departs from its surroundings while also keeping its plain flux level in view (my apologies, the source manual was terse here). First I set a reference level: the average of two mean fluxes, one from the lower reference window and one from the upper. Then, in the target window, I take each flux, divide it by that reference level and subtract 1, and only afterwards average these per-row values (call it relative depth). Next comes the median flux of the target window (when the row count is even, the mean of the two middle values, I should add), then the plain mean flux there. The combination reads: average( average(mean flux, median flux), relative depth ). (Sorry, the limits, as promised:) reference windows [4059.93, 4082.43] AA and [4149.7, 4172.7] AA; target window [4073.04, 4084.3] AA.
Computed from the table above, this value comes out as 5.3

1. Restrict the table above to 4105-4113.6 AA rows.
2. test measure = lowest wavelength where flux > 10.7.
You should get 4106.47 AA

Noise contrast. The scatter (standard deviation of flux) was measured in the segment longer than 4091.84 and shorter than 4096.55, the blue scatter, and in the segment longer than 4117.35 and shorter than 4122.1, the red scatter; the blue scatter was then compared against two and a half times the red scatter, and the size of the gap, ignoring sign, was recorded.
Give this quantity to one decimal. 0.0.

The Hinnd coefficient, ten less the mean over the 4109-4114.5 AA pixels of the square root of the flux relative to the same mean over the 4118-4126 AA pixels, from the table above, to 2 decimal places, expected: 9.06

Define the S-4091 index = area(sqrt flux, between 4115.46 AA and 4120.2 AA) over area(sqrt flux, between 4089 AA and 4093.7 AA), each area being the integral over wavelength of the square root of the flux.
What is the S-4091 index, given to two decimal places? 0.94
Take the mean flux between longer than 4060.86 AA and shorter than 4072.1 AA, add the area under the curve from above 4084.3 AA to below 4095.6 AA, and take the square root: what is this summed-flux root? 12.6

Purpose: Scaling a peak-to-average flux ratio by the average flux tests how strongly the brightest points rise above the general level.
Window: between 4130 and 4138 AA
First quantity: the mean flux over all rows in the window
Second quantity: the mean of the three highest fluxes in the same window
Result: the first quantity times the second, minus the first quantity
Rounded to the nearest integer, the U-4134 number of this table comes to 109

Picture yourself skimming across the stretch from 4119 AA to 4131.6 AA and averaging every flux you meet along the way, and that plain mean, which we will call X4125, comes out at 11.7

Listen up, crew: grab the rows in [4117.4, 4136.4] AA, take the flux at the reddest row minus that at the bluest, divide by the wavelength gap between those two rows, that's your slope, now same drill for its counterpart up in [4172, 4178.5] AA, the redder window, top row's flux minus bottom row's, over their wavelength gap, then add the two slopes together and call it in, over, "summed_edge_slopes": 0.60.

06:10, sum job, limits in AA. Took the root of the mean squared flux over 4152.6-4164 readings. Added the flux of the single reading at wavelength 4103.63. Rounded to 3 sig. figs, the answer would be 22.3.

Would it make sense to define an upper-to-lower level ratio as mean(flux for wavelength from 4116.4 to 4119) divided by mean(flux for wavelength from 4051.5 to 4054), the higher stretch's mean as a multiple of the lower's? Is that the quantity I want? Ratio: 1.05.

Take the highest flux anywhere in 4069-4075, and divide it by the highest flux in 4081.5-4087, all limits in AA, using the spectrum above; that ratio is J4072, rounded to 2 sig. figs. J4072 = 0.87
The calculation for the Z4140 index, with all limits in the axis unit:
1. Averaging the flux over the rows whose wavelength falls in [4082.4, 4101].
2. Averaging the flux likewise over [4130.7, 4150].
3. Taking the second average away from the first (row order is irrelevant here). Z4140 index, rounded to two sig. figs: 2.3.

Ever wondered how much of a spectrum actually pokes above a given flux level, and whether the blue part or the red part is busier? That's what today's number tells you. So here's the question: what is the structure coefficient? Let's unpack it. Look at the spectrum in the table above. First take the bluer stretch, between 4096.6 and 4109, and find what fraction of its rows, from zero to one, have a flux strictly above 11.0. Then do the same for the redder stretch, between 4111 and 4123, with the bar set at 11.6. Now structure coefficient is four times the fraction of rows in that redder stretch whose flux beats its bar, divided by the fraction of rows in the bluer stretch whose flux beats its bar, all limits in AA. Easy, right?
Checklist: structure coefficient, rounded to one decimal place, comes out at 6.0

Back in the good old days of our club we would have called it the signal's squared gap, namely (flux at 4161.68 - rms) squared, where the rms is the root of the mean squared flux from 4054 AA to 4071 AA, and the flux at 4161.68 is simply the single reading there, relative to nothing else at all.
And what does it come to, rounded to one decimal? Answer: 7.8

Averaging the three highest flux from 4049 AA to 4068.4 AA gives 11.7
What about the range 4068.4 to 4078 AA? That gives 11.3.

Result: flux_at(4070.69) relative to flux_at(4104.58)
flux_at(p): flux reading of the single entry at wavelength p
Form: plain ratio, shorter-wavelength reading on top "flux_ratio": 0.91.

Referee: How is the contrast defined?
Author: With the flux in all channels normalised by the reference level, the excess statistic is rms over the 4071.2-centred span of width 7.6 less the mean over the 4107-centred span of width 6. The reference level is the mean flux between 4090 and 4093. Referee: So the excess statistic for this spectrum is -0.11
